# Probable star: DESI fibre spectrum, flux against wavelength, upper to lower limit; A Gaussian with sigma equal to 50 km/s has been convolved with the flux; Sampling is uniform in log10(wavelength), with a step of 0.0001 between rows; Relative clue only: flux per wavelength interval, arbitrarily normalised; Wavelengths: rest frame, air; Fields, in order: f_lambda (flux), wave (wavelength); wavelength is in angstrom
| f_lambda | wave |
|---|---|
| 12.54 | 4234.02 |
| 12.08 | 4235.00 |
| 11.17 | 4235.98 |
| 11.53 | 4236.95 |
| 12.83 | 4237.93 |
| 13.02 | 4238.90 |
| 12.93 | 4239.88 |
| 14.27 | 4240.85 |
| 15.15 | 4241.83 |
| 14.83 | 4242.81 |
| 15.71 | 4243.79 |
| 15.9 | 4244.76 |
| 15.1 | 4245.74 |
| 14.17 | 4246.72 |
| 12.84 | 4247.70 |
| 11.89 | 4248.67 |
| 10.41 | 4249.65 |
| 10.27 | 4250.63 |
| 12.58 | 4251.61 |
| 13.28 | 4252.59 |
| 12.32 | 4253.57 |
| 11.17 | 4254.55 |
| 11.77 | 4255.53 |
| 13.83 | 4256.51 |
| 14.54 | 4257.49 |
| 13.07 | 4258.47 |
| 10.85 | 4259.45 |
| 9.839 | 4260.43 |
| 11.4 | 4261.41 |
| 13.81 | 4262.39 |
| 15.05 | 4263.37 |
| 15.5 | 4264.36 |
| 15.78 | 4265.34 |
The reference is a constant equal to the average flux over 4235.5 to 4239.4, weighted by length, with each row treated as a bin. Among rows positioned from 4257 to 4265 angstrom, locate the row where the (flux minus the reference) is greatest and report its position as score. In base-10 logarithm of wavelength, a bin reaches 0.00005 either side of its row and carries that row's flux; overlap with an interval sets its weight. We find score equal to 4264.36 angstrom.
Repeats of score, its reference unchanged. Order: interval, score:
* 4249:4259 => 4257.49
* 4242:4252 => 4244.76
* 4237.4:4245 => 4244.76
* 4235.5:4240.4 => 4238.90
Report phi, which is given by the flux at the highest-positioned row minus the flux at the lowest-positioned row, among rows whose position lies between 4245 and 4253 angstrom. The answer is -1.8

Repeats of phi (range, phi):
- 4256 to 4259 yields -0.8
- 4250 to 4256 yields 1.5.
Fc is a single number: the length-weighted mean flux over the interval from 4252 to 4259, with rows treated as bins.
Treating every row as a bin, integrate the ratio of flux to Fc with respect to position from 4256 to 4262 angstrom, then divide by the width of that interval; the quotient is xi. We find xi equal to 0.96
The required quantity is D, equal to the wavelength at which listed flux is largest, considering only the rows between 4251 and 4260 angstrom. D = 4257.49 angstrom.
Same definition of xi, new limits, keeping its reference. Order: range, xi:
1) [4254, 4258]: 1.00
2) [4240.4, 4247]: 1.17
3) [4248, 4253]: 0.91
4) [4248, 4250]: 0.89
